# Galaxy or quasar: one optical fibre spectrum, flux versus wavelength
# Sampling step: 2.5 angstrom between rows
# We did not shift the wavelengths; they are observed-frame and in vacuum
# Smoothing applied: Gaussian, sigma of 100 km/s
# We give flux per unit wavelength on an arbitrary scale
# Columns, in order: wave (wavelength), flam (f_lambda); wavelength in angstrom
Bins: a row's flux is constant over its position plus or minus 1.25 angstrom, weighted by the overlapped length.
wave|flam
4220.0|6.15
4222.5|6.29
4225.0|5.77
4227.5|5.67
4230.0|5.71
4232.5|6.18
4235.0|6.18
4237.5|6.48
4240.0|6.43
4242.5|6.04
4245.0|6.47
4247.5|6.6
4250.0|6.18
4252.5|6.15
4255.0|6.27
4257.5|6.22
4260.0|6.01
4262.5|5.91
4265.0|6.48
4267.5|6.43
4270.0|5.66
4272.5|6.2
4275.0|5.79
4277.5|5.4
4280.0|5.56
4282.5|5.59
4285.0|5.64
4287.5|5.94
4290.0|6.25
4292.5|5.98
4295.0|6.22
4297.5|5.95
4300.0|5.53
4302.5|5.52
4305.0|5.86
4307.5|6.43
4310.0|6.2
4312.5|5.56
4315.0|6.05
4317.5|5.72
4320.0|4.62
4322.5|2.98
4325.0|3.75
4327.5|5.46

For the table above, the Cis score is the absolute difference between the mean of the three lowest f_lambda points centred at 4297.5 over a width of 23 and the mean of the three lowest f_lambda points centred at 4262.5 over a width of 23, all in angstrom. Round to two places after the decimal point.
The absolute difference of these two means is 0.22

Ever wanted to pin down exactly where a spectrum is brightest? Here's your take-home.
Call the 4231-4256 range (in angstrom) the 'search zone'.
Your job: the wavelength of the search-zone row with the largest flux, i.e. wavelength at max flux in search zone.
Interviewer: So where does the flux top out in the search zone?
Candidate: 4247.5 angstrom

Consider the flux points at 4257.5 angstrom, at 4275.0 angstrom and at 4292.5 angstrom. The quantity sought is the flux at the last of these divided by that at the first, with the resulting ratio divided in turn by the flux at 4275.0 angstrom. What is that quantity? 0.166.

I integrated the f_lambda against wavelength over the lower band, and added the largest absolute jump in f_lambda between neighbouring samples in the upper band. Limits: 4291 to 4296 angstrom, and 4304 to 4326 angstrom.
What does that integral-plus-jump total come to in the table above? 32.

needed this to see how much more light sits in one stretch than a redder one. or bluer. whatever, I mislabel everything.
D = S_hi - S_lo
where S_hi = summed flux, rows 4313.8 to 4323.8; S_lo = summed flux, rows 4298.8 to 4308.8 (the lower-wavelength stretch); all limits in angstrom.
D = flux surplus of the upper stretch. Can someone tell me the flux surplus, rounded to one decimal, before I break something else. -4.0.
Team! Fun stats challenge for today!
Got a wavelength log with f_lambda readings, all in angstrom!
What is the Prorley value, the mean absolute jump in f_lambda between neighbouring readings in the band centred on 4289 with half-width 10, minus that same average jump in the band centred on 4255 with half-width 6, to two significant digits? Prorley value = 0.11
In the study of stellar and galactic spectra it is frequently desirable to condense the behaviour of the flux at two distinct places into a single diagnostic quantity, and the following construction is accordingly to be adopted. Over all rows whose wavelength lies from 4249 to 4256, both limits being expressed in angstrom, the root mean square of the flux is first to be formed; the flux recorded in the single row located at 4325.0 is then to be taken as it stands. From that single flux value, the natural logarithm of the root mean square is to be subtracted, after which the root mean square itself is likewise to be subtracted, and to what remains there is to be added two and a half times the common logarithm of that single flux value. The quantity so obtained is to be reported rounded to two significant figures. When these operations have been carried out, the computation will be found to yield -2.8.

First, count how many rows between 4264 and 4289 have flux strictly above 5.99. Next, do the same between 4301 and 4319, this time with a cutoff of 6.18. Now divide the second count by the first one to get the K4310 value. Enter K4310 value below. 0.67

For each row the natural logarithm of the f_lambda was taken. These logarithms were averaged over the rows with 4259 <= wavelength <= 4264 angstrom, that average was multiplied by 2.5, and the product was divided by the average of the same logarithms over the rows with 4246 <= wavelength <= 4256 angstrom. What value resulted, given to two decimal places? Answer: 2.43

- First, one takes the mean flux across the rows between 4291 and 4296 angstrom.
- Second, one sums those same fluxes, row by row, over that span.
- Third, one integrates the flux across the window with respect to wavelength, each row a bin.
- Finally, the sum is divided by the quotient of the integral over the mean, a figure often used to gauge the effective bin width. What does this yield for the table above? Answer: 2.44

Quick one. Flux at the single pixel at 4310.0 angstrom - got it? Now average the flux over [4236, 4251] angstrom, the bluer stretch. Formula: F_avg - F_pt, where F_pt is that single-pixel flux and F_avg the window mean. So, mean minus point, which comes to 0.17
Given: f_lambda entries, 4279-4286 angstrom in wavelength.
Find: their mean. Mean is 5.6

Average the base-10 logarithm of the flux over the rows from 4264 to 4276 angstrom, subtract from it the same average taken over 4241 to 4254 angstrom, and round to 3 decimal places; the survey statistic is -0.013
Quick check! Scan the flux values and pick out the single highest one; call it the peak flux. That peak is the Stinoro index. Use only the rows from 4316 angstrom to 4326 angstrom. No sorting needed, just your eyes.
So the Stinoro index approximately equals 5.72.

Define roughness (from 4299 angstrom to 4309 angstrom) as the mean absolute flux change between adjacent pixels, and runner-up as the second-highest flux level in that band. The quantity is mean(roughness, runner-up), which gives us 3.08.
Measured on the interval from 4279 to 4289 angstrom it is 2.88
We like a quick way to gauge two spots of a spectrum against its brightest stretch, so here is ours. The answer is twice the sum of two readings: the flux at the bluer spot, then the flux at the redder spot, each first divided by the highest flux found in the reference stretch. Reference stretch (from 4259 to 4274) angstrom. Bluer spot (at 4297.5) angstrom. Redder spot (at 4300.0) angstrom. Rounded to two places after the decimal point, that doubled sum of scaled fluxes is 3.54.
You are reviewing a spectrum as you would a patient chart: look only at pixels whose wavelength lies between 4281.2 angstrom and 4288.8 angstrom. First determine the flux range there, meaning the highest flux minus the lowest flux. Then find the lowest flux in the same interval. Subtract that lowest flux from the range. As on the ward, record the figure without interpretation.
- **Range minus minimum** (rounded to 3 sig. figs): -5.24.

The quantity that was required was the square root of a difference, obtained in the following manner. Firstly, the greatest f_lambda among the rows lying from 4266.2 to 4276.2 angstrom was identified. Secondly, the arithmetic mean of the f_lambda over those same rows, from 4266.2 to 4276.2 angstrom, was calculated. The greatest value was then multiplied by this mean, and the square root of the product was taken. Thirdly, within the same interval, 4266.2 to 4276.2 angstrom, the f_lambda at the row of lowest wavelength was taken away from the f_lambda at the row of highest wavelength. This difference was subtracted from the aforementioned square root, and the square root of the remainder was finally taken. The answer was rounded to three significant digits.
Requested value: 2.62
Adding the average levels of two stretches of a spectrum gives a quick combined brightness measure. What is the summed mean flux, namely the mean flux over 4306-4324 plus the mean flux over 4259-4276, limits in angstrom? 11.4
